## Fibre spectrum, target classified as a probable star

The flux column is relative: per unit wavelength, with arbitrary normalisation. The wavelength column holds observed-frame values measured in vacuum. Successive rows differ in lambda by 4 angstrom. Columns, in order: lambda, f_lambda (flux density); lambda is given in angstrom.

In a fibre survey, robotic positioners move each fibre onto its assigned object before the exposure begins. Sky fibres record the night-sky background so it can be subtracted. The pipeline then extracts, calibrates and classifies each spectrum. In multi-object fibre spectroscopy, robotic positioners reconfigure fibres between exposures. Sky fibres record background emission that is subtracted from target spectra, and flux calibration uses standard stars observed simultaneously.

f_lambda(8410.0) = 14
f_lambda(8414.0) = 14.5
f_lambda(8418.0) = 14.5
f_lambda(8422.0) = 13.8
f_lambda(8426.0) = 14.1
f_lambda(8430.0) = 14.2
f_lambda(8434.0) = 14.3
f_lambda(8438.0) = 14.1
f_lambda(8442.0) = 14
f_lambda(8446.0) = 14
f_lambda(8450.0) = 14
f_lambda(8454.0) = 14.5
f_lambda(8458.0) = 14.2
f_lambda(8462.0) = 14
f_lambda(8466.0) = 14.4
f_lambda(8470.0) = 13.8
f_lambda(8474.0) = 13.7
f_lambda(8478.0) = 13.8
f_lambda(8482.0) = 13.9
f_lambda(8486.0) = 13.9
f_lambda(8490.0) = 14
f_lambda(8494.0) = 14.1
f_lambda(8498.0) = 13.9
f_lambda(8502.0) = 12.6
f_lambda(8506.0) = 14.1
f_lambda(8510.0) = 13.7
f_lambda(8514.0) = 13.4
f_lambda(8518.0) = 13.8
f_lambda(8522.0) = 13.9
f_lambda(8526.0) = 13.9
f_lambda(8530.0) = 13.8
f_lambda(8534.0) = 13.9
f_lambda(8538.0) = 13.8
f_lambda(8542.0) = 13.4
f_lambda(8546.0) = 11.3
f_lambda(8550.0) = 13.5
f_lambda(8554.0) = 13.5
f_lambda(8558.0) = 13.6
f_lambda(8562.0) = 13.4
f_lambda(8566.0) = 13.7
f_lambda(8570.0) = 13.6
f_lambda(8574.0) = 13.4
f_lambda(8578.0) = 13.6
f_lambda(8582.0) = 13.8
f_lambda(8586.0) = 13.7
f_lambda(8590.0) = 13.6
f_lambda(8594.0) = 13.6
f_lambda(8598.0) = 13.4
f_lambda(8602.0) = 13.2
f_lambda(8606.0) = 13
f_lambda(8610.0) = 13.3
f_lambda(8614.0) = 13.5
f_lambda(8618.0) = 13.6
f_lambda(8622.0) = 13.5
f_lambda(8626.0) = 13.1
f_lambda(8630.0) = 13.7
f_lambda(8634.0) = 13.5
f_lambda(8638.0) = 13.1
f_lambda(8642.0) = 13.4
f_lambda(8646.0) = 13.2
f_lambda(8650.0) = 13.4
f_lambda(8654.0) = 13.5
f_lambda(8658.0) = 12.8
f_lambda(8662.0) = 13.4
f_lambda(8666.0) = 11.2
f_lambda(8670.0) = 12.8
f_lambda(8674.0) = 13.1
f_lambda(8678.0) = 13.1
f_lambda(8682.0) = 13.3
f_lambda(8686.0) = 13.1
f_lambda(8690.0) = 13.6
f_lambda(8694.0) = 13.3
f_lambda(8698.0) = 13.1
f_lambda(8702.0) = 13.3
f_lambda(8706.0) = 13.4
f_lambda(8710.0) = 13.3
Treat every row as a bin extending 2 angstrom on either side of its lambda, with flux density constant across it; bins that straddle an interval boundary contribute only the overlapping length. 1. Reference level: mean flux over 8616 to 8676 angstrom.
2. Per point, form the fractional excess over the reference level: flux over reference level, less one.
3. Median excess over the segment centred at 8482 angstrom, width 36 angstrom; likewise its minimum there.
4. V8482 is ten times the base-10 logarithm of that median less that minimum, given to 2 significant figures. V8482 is -18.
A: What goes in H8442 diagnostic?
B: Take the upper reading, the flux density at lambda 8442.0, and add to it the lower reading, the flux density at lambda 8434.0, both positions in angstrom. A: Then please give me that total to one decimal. 28.3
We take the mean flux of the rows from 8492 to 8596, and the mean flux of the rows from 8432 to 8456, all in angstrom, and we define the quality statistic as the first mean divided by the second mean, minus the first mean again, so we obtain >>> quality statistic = -12.6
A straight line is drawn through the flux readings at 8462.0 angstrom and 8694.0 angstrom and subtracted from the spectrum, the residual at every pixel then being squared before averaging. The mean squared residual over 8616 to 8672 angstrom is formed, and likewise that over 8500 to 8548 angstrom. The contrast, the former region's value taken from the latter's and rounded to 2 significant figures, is 0.25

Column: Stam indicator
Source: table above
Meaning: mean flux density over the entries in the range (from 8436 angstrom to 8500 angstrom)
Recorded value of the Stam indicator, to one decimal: 14.0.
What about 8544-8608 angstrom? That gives 13.4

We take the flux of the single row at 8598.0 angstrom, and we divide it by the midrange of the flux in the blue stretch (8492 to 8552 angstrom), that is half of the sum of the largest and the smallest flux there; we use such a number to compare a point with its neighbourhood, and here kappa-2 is 1.06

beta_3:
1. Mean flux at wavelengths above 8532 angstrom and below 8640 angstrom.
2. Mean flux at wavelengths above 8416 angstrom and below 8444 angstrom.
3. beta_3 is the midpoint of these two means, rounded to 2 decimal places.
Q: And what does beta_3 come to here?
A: 13.78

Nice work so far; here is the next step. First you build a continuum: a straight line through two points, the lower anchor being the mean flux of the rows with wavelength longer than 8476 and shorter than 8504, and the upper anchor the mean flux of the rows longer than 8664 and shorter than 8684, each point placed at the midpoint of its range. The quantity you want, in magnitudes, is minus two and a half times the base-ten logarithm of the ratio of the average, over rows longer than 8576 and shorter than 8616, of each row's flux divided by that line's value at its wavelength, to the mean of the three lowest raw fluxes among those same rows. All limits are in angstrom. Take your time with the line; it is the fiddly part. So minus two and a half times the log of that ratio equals 2.77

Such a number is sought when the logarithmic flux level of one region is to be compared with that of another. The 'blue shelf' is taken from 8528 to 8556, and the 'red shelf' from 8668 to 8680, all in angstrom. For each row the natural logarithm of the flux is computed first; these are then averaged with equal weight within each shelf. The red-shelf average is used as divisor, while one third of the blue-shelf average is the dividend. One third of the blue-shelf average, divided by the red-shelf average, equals 0.336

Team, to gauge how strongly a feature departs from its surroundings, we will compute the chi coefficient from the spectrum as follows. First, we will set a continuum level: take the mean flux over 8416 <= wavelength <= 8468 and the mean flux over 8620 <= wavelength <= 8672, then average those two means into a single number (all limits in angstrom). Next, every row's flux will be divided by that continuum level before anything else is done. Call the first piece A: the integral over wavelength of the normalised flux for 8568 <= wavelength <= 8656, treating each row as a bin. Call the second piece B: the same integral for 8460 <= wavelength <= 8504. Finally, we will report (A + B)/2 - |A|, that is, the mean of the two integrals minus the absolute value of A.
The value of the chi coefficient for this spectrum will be -21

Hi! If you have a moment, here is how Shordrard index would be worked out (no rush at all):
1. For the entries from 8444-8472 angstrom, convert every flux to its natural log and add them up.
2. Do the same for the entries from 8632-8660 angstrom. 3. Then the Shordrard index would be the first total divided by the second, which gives 1.024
